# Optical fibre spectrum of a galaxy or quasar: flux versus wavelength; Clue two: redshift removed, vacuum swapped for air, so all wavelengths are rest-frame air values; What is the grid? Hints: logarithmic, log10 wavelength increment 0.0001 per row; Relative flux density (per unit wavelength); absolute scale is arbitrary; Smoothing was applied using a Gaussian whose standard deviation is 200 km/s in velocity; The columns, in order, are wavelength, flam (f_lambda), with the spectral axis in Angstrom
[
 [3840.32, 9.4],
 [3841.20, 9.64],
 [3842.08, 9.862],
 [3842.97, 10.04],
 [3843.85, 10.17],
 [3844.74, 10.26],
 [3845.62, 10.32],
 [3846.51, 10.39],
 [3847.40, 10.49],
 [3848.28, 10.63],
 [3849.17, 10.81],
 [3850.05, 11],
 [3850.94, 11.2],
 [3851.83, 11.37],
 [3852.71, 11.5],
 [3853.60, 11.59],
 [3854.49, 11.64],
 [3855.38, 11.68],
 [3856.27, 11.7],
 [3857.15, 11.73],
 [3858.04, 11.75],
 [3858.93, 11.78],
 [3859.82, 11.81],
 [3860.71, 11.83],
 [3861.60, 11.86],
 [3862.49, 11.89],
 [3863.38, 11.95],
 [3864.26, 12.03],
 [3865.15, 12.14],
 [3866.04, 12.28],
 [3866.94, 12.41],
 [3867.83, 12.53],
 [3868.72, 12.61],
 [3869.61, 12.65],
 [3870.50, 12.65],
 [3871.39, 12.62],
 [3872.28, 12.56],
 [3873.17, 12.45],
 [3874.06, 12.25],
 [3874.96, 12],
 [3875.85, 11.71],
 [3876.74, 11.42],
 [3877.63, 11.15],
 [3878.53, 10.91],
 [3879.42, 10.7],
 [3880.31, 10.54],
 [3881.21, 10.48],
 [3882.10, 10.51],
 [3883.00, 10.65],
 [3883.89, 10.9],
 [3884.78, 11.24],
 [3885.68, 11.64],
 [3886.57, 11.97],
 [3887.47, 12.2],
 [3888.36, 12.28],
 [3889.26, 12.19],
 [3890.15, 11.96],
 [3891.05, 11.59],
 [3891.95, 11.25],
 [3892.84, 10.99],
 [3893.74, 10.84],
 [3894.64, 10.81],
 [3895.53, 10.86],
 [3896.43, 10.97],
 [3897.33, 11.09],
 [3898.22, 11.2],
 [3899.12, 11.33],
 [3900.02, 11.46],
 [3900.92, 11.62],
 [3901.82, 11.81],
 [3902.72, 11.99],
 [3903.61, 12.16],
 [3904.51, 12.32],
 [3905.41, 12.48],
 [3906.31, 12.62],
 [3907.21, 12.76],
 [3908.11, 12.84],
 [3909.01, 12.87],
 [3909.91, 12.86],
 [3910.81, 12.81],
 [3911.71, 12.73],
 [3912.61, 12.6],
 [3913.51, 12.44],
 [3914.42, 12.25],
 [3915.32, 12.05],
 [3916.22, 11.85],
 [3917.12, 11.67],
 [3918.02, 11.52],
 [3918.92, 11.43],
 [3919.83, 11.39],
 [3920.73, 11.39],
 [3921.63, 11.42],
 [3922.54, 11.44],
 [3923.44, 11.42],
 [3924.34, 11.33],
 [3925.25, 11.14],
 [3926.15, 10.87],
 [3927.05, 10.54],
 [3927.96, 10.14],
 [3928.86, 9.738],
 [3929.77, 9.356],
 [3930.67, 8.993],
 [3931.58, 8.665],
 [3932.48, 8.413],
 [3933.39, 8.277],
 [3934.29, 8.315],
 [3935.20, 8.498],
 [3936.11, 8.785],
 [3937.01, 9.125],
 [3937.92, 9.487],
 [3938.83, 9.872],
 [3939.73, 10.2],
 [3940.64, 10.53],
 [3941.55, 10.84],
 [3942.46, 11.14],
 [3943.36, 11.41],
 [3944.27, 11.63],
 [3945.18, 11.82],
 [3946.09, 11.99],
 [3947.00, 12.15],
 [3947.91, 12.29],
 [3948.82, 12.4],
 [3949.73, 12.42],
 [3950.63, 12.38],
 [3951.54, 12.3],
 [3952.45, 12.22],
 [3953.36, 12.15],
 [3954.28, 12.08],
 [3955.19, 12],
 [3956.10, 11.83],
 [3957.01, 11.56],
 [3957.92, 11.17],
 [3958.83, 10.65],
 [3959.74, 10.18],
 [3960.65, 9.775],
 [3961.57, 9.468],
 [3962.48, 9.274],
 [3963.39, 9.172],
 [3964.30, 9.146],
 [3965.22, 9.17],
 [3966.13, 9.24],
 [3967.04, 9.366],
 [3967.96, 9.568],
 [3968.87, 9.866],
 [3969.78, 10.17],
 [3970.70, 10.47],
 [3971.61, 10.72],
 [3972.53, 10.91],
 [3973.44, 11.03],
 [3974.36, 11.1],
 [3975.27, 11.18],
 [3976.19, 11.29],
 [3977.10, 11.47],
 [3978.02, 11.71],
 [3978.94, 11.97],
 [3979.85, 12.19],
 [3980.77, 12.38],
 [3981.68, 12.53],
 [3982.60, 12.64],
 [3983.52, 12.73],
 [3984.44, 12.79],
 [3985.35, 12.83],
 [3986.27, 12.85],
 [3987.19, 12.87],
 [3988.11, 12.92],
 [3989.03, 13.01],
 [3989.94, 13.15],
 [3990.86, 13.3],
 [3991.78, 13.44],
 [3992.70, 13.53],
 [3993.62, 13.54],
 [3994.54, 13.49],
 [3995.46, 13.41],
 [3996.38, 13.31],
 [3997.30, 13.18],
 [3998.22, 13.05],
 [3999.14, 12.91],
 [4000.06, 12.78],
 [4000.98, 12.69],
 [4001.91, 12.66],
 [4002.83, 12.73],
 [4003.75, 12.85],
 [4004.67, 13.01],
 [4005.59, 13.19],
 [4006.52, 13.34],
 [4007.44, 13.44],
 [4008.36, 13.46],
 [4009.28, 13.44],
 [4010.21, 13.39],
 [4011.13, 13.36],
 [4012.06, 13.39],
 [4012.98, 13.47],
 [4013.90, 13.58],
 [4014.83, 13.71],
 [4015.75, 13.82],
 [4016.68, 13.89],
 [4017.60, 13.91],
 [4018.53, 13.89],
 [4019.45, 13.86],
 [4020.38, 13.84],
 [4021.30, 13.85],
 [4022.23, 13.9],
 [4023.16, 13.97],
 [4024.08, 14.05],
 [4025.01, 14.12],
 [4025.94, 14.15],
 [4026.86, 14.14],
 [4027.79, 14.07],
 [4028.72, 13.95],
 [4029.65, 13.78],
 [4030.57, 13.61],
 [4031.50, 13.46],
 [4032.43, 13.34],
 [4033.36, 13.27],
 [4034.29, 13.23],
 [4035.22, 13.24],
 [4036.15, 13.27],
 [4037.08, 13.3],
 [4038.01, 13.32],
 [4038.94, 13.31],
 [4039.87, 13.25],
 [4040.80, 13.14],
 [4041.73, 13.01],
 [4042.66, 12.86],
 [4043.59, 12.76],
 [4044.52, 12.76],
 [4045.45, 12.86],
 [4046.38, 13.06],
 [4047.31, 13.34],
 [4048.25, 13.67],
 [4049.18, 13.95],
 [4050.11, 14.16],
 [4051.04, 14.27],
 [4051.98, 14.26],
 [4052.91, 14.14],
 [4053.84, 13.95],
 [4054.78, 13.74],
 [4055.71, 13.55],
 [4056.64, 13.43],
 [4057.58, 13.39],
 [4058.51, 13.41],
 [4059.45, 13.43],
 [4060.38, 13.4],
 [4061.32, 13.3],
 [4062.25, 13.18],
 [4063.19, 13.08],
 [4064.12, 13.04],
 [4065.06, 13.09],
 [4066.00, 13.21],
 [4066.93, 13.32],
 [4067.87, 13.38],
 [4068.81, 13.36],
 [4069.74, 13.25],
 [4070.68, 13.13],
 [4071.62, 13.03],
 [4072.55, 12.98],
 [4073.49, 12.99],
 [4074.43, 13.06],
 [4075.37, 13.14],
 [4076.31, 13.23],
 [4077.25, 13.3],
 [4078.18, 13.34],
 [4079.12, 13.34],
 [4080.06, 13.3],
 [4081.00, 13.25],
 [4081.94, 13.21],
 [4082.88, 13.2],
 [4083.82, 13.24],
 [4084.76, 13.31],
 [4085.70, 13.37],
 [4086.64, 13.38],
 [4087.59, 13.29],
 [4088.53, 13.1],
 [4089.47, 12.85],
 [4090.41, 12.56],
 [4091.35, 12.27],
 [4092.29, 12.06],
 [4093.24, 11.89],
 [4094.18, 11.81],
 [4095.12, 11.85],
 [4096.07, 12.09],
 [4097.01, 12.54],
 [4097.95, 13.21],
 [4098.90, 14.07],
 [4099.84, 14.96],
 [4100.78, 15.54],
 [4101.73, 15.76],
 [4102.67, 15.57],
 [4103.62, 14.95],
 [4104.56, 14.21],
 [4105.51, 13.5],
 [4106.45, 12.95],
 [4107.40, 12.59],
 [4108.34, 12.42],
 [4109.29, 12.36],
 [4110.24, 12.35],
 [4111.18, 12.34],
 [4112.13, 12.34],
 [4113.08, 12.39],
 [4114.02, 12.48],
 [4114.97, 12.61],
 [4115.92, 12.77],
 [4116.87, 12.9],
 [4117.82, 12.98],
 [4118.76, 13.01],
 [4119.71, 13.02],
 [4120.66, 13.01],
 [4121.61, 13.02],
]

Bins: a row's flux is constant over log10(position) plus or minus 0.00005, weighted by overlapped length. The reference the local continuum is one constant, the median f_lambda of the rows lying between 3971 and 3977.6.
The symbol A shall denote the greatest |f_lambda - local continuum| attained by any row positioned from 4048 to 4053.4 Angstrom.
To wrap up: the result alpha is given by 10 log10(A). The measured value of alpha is 5.0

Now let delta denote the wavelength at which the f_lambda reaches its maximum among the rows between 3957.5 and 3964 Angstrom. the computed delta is 3957.92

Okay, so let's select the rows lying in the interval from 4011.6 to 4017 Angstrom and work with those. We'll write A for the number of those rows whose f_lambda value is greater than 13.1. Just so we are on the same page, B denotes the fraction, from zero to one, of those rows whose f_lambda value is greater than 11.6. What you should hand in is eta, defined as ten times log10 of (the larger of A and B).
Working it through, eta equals 7.8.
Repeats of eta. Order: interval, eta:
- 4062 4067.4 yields 4.8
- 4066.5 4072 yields 7.0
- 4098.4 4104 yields 7.8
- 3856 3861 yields 0.0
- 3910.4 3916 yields 0.0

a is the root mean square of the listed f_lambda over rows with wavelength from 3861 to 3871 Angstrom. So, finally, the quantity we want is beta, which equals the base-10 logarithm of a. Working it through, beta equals 1.09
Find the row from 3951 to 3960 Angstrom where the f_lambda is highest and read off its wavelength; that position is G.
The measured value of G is 3951.54 Angstrom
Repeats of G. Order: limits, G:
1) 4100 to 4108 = 4101.73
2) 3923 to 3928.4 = 3923.44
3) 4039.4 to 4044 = 4039.87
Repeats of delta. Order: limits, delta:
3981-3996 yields 3993.62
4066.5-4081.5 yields 4067.87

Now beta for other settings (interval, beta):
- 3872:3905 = 1.06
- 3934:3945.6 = 1.01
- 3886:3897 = 1.06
